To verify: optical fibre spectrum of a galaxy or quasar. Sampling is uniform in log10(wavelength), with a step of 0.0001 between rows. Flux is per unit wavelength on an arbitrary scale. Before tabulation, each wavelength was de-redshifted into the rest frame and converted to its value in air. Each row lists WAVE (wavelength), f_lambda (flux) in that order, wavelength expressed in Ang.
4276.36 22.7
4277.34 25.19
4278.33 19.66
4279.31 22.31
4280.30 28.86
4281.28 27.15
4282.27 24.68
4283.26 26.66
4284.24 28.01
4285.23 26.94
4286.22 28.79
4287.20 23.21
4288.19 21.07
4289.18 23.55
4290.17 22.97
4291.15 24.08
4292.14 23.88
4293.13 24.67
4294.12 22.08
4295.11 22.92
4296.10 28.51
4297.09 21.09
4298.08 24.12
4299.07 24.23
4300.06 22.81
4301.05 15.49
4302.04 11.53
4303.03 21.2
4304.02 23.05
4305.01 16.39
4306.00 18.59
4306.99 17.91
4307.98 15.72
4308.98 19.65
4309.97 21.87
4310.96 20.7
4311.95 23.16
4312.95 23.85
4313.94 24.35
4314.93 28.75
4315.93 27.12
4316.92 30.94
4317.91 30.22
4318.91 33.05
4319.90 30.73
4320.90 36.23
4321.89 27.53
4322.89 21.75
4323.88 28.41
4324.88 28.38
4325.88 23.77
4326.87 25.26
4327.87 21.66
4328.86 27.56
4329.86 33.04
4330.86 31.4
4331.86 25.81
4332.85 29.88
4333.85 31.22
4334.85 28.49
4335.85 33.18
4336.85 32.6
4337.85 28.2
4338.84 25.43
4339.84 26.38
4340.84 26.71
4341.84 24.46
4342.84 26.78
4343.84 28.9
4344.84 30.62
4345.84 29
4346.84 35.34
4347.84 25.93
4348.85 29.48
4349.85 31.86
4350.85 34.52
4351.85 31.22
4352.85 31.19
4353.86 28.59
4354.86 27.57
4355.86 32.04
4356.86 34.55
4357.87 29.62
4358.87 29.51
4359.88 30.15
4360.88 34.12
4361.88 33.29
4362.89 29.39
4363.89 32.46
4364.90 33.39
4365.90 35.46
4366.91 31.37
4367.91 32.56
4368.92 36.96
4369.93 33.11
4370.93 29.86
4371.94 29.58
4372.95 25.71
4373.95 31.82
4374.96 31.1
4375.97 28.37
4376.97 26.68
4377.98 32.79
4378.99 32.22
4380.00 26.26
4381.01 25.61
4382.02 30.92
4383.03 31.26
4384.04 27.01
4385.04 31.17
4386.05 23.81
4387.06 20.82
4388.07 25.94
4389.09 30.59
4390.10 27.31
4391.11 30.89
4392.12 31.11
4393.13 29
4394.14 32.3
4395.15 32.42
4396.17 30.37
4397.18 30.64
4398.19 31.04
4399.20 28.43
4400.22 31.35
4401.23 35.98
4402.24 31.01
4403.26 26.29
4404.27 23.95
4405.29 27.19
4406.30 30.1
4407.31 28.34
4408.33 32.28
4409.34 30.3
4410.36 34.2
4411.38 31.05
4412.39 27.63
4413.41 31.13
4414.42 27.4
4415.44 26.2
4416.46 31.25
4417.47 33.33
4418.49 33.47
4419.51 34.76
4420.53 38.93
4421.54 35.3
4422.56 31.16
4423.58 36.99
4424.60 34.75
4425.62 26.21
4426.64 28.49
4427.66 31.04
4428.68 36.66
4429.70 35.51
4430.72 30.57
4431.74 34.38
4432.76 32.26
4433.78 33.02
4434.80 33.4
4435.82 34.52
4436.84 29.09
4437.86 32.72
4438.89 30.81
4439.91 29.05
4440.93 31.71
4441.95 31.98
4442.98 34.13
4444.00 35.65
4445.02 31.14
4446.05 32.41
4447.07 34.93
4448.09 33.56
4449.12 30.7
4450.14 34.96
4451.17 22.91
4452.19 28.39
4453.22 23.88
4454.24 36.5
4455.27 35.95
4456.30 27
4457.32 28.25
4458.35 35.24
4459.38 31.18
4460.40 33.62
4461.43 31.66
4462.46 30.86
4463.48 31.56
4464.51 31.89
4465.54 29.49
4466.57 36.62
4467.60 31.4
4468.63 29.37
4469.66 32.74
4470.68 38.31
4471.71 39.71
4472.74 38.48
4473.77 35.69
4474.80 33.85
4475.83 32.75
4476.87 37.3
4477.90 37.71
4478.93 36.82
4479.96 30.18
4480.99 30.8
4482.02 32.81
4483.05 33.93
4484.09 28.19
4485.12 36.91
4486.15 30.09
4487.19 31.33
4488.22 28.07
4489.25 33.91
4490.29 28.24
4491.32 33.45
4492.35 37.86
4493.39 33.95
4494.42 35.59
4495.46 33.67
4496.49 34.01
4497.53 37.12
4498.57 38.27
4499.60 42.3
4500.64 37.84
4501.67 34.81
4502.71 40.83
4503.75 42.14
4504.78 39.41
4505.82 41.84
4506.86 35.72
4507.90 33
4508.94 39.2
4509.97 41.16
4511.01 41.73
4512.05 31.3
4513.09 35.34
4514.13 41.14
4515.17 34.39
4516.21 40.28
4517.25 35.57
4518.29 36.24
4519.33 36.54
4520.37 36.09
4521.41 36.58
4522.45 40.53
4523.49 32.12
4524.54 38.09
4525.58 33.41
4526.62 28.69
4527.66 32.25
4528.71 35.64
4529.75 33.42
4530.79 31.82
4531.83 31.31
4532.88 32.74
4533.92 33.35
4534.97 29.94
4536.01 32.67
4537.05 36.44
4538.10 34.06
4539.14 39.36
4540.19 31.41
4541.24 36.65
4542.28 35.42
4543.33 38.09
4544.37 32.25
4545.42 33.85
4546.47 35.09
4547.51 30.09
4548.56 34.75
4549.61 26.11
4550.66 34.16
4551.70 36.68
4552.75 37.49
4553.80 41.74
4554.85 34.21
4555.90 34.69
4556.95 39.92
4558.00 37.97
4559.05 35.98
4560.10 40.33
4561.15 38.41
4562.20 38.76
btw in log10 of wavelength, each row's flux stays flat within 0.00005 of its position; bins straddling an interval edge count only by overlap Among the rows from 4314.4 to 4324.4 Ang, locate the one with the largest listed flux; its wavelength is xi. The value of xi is 4320.90 Ang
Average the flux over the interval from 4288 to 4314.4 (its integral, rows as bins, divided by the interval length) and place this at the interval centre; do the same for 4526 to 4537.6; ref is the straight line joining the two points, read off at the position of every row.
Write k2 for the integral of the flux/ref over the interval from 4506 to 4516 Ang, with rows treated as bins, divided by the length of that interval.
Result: 1.18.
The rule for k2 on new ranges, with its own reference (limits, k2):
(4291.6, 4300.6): 1.12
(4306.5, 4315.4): 0.99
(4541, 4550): 1.01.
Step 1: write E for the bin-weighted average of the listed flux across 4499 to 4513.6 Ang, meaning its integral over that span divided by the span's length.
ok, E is 38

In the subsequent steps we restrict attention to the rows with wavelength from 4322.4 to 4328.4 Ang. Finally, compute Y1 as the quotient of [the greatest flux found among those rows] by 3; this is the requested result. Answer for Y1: 9.5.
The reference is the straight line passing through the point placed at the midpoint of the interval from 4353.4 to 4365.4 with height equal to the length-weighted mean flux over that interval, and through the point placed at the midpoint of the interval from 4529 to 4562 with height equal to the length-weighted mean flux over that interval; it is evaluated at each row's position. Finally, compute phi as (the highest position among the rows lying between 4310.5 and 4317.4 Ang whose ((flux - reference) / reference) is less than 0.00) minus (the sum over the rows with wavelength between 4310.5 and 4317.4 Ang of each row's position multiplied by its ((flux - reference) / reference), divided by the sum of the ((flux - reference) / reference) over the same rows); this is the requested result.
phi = 3.3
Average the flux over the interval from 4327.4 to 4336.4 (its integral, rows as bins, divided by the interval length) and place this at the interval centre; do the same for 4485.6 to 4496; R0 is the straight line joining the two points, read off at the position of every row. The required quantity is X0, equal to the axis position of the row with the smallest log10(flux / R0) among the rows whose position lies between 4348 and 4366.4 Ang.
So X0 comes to 4354.86 Ang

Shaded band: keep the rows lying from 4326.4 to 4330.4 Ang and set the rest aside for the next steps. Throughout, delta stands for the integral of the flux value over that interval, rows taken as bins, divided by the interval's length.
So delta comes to 27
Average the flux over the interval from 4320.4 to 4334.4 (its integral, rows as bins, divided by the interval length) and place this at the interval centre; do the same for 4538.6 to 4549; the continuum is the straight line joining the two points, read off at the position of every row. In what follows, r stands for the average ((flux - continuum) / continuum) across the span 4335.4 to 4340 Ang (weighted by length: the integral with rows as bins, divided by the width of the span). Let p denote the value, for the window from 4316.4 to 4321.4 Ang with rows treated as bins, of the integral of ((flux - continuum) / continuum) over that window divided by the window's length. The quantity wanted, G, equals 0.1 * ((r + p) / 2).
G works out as 0.010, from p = 0.16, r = 0.036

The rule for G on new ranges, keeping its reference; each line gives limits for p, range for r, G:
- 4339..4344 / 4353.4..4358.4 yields -0.001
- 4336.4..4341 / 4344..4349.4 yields 0.002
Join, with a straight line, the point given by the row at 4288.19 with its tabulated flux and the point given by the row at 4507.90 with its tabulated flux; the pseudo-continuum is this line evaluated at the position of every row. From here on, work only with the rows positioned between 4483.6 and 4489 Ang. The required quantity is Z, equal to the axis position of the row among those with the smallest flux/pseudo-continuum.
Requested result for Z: 4488.22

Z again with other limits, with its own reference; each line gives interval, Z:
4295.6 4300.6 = 4297.09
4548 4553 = 4549.61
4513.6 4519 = 4515.17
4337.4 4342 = 4341.84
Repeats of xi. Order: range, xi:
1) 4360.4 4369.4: 4368.92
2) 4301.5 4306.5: 4304.02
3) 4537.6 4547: 4539.14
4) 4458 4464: 4458.35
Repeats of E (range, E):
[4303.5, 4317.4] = 22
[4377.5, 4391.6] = 28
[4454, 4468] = 32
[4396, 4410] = 30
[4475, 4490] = 33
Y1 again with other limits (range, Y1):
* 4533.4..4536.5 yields 11.1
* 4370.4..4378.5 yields 10.9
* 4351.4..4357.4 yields 11.5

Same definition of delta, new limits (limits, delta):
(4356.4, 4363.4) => 31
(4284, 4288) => 26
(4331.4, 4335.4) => 29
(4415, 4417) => 29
